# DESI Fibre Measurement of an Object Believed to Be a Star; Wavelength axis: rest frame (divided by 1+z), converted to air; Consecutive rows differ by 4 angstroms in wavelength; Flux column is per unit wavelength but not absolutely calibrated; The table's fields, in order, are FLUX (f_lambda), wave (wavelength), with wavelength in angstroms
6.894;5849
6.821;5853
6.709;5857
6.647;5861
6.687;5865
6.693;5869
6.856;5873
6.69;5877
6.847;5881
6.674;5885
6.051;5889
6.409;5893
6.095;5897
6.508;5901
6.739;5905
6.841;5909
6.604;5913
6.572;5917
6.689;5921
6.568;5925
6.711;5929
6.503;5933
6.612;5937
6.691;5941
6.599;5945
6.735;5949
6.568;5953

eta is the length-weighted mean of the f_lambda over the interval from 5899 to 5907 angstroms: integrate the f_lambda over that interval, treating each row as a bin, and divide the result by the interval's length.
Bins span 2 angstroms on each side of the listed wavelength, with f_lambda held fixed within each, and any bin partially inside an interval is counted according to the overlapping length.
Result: 6.62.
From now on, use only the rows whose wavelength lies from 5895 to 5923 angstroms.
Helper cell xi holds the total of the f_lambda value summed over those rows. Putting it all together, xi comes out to 46.0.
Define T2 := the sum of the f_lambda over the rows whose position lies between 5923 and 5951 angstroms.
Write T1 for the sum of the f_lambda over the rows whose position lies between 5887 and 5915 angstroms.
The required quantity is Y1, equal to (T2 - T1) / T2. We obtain 0.03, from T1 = 45.2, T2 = 46.4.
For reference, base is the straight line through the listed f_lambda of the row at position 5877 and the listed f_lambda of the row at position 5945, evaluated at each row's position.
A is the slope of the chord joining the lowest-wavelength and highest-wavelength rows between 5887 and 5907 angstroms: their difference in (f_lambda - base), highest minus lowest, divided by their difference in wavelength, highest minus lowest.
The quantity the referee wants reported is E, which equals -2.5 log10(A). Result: 3.4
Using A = 0.044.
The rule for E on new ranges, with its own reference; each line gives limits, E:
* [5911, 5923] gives 4.8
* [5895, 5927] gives 4.3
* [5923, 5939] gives 5.8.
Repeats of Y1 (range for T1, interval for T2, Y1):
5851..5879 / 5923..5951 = -0.01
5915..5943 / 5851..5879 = 0.02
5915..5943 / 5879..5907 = -0.02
